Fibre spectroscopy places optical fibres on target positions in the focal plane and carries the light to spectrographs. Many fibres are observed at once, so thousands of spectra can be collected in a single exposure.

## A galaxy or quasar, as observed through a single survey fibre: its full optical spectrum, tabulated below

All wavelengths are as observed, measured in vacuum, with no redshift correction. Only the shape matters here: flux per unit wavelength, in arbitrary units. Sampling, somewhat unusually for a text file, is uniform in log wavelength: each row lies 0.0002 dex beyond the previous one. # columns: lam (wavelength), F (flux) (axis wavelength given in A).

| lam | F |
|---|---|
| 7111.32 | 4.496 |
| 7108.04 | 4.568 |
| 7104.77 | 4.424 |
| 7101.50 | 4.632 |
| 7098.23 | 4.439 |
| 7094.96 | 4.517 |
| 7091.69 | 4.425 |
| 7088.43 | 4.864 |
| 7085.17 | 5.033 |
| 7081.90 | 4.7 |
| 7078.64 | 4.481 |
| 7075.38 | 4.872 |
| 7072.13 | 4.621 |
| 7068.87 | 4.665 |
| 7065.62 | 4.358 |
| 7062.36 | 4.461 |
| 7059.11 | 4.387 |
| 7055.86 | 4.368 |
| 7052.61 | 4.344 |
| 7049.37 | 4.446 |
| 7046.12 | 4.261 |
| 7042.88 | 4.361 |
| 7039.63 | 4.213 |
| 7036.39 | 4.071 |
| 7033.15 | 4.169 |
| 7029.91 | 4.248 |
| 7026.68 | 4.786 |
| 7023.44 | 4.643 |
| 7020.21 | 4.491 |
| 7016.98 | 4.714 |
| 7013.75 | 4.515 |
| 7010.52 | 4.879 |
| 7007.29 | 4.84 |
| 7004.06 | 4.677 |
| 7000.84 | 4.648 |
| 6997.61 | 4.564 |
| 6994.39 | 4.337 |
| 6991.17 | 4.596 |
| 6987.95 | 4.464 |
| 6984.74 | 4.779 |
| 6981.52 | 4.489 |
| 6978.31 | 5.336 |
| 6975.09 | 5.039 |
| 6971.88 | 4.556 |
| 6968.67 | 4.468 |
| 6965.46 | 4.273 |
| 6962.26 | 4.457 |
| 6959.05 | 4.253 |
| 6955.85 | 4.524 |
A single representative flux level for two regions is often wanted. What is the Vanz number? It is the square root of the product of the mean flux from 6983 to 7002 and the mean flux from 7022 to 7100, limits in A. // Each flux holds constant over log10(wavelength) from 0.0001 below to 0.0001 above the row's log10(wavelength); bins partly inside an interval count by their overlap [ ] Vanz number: 4.53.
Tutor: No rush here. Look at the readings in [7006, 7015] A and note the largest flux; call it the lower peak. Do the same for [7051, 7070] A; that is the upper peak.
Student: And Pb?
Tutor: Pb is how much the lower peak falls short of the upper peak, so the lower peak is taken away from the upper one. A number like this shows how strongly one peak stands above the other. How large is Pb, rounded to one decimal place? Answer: -0.2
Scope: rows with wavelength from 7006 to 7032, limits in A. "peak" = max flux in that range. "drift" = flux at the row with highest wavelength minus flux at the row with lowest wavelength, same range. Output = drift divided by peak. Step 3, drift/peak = -0.12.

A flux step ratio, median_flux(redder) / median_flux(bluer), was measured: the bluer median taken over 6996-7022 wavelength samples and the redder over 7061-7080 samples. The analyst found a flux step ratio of 0.98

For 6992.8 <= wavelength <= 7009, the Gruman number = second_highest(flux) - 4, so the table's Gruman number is 0.68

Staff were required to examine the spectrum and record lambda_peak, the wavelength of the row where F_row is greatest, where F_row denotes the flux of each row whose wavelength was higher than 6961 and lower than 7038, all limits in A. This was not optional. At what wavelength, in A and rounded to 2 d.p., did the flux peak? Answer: 6978.31 A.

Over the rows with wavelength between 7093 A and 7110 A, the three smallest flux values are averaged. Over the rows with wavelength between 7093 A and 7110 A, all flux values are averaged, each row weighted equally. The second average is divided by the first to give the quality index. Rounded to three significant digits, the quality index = 1.01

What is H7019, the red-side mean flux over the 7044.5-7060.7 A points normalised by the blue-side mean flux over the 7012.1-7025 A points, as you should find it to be 0.95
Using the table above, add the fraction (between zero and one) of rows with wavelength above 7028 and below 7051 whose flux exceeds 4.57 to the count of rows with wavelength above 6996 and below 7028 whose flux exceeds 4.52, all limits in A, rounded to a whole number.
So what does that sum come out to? 8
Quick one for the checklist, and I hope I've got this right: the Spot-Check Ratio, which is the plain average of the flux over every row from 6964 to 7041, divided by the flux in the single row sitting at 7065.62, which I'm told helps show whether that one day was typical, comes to 1.05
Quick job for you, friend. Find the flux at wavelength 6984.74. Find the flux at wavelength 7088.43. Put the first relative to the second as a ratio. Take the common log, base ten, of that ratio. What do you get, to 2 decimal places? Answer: -0.01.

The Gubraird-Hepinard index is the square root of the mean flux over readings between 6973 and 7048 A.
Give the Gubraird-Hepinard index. 2.14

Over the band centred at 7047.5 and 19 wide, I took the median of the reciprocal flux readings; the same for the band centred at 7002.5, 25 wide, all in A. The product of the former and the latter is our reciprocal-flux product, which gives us 0.0497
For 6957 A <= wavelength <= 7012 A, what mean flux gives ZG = 4.63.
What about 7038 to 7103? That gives 4.52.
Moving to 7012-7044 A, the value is 4.42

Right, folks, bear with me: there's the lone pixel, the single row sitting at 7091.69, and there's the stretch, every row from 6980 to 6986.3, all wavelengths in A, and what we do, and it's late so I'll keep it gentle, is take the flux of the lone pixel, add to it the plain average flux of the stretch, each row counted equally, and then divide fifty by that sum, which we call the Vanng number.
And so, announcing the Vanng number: 5.52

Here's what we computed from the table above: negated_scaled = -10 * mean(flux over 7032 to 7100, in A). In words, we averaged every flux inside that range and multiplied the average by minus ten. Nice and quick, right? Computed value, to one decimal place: -44.8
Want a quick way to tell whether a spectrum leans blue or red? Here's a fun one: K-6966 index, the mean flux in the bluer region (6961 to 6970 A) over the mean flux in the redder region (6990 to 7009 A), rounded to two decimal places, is 0.95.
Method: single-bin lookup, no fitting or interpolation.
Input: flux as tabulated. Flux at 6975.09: 5.039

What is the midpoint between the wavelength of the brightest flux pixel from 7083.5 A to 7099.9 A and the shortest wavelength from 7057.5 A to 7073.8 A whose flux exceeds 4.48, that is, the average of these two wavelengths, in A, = 7077.0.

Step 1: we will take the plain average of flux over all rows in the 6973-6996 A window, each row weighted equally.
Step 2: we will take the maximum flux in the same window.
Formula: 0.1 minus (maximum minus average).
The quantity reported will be -0.52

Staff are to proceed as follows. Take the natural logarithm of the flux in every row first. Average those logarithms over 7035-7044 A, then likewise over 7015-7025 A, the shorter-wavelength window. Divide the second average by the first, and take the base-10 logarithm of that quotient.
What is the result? 0.027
